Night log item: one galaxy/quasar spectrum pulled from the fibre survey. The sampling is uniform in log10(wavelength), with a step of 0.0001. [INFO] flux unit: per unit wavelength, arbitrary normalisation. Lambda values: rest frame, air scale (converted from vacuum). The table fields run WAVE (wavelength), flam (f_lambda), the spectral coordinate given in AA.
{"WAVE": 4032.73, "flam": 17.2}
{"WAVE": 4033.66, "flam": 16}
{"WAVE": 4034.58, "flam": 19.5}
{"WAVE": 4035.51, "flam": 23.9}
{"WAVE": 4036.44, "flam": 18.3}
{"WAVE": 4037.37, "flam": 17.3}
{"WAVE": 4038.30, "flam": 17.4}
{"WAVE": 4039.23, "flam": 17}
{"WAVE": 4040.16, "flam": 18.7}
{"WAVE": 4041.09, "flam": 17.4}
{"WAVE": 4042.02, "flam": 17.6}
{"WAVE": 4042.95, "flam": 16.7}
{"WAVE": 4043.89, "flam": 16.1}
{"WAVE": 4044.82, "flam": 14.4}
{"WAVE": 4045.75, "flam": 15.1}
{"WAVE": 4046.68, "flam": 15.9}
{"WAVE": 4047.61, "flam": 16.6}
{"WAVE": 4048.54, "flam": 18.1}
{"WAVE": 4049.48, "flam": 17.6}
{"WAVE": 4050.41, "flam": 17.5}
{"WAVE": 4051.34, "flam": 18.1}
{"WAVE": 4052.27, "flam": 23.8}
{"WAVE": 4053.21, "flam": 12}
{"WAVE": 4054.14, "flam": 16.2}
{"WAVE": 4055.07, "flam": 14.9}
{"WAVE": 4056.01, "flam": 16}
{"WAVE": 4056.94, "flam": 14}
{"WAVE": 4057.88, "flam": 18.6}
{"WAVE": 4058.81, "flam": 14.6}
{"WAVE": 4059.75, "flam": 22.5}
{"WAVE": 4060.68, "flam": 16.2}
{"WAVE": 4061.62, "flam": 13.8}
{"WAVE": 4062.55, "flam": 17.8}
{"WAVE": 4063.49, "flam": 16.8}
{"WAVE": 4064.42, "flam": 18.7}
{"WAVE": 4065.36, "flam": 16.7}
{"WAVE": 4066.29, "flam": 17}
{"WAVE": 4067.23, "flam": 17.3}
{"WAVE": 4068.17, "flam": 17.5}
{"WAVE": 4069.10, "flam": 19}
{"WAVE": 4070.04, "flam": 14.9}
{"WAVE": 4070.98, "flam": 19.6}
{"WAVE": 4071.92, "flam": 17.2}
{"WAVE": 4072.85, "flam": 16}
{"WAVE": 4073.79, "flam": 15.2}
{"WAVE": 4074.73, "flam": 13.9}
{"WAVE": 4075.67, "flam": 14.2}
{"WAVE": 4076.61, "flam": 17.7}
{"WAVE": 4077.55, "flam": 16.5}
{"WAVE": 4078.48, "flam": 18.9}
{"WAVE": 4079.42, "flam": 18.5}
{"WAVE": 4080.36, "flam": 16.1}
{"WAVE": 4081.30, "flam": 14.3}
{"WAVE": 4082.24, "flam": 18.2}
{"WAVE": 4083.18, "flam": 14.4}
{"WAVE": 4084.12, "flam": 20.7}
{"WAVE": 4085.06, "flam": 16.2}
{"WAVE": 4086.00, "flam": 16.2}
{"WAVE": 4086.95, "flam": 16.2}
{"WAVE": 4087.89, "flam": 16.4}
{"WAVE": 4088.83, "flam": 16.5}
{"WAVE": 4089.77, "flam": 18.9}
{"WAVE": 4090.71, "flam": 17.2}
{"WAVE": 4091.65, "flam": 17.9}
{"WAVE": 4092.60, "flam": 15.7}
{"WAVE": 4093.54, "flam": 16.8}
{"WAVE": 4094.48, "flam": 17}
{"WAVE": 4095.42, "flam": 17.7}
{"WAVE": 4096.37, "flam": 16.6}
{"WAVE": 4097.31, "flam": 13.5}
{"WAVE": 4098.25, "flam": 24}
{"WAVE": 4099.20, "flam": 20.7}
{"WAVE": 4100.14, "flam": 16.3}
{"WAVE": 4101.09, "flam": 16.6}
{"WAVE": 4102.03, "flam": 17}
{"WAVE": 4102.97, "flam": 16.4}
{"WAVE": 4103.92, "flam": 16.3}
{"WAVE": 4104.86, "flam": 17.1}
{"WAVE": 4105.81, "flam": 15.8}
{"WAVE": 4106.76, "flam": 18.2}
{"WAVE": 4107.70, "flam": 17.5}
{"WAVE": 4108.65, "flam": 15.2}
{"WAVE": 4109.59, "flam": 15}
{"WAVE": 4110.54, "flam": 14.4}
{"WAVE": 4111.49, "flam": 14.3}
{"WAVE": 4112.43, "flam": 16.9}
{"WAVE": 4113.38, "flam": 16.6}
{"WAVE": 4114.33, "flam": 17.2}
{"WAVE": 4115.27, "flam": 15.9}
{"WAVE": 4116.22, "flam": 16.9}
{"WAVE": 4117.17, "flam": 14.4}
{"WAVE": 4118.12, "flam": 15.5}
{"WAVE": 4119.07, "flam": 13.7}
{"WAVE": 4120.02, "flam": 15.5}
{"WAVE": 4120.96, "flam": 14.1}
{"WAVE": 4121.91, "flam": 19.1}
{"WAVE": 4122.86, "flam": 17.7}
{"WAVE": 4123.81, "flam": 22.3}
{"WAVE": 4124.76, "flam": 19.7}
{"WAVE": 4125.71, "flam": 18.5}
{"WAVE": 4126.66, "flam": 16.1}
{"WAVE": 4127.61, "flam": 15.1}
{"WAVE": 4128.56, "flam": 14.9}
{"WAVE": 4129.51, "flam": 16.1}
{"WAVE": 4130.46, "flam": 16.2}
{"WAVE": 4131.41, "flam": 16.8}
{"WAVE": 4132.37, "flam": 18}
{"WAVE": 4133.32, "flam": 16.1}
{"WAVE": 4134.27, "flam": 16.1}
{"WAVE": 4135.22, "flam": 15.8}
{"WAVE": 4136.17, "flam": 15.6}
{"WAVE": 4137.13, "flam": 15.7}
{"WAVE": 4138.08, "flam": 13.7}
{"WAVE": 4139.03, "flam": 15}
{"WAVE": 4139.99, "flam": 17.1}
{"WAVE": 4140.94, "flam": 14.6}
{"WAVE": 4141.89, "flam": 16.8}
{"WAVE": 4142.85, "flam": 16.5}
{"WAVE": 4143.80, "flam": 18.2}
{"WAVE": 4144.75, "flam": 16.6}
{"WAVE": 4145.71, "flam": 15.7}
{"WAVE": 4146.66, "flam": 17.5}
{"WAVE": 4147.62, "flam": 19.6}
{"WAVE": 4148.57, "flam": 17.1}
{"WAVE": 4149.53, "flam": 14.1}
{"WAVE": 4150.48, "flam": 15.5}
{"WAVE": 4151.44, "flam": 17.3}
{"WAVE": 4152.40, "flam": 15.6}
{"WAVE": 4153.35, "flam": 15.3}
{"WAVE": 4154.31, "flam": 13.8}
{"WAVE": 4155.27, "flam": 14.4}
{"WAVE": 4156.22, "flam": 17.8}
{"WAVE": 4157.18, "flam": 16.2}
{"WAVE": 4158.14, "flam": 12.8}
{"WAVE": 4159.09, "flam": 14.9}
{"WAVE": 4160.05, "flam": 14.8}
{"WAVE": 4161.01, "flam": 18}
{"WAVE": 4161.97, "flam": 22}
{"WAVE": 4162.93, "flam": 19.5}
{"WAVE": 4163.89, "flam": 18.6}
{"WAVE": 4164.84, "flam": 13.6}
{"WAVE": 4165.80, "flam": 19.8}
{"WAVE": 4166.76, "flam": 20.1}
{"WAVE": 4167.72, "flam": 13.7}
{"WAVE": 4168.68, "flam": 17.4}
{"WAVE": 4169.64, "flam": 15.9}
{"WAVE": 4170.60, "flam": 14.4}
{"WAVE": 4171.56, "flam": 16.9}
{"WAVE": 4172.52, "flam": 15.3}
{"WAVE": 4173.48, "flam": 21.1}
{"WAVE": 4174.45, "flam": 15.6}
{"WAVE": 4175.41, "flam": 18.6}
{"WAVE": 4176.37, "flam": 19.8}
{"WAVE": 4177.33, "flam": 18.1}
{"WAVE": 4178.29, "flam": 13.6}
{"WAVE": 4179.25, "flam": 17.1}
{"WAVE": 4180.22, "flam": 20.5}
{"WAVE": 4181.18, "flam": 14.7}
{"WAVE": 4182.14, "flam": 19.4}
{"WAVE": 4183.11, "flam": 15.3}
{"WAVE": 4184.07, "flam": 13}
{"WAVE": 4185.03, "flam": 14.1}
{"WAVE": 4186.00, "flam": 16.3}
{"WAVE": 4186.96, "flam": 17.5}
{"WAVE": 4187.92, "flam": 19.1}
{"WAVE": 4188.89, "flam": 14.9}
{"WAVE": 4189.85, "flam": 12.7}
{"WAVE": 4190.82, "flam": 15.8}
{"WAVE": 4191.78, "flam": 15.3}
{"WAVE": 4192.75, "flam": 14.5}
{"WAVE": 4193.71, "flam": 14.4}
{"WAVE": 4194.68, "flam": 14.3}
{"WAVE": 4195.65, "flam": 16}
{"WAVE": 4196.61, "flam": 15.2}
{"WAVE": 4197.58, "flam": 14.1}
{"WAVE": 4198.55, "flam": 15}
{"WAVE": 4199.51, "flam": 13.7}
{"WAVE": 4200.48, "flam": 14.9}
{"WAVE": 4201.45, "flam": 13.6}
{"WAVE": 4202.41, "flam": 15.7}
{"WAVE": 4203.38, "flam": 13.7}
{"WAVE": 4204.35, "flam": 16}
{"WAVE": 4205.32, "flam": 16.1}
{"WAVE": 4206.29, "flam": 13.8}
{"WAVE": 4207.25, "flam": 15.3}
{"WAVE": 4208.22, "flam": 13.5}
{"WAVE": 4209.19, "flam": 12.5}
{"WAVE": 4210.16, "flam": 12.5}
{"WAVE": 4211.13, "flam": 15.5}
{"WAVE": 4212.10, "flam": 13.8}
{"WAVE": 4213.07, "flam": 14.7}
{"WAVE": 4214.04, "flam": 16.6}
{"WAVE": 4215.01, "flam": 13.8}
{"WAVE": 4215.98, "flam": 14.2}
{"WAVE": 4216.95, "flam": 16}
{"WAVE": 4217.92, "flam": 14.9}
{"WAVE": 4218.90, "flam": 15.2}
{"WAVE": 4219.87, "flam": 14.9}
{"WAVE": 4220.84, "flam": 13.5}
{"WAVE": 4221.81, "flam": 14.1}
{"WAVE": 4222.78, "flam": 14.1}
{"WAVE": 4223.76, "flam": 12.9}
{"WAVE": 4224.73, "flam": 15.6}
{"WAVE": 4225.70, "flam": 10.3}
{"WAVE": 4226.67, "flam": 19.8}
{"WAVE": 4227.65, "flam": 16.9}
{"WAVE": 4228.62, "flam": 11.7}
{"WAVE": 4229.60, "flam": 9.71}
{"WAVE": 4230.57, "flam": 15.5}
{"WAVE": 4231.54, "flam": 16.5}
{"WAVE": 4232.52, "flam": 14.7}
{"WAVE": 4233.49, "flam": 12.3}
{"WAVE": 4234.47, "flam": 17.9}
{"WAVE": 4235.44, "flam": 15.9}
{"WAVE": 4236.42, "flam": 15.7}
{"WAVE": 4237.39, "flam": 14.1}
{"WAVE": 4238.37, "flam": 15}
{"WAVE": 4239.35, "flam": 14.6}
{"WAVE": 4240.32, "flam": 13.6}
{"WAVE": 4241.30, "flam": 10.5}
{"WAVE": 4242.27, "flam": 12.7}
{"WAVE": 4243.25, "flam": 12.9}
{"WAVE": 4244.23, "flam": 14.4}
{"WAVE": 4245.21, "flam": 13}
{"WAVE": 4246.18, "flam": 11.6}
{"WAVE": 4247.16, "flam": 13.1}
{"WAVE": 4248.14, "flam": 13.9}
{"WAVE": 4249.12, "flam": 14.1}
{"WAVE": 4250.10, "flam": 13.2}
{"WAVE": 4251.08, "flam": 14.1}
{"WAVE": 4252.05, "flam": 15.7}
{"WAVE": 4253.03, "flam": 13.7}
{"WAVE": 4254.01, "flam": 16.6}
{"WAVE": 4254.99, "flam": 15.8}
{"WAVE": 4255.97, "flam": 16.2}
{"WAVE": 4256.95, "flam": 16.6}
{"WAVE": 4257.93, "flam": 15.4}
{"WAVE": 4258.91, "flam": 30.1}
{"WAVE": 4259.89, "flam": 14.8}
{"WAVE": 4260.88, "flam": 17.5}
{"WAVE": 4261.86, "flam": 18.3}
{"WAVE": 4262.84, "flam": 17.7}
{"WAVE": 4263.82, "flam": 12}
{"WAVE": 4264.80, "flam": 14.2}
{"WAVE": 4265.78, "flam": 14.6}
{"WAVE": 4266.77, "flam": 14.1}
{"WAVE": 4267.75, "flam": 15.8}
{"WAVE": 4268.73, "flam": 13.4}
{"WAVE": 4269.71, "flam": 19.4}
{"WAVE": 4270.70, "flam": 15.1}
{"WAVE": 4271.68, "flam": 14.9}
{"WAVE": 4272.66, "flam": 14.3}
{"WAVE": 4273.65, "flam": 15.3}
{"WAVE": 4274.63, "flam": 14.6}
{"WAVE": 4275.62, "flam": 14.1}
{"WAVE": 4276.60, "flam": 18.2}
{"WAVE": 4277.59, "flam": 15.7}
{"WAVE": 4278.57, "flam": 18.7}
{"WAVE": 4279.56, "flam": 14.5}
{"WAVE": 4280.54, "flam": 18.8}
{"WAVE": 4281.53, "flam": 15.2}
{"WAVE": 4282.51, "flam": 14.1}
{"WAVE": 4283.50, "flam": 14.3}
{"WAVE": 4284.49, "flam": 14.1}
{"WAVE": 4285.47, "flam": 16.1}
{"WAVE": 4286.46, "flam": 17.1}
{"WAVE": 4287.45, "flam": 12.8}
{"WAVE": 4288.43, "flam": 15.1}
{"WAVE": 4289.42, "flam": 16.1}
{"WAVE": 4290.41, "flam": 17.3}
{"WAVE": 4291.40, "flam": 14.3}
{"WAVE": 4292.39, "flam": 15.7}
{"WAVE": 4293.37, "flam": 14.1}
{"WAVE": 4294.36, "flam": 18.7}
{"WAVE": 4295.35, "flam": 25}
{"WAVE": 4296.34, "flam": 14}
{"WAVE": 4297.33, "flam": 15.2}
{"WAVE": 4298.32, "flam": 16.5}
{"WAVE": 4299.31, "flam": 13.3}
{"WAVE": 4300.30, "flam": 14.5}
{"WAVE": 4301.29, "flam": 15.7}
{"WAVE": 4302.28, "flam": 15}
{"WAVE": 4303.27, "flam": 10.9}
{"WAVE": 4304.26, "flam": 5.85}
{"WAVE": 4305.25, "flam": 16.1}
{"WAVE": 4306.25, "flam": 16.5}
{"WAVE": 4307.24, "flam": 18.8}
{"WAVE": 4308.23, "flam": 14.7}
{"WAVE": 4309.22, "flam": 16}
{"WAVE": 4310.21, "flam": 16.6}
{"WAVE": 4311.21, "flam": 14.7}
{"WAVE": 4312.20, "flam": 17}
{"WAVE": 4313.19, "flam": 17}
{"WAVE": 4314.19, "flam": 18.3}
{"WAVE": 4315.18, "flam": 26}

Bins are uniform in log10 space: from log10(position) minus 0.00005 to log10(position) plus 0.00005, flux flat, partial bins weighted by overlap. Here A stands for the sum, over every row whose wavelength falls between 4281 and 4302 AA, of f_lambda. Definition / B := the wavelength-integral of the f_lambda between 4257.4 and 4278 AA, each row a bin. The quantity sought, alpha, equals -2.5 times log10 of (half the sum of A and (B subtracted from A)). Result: -5.53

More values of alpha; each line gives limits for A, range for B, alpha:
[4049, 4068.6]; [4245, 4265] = -5.76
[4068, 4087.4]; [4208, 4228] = -5.79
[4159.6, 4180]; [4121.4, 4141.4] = -5.74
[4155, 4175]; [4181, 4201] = -5.75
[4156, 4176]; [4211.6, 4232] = -5.80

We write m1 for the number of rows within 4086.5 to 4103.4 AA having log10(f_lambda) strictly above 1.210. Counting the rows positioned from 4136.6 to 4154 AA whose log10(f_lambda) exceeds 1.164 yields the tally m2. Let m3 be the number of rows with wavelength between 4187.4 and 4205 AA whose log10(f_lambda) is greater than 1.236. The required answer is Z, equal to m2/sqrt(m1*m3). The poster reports 4.1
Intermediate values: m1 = 15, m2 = 16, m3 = 1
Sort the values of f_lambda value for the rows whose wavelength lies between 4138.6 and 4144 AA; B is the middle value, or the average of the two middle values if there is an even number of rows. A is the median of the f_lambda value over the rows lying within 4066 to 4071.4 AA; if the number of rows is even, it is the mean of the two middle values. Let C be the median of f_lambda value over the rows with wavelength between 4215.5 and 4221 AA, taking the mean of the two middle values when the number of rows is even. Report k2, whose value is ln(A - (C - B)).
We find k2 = 2.95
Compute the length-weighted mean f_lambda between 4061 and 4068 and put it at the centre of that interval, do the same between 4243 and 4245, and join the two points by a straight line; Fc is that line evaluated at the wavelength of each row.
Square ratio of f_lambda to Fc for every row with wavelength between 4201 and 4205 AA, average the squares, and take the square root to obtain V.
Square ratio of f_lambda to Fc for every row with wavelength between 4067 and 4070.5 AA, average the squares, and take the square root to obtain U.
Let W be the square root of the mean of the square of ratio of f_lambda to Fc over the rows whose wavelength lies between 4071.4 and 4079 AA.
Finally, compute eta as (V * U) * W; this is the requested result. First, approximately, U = 1.03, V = 1.03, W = 0.98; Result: 1.03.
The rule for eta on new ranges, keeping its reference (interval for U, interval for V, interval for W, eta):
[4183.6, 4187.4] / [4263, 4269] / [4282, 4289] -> 1.29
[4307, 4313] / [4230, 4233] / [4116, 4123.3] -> 1.49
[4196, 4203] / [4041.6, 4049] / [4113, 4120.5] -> 0.95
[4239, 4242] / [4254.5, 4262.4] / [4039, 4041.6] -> 1.36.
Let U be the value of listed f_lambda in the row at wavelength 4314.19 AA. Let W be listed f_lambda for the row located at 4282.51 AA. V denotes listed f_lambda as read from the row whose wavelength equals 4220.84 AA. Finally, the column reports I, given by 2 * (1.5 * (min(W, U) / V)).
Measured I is 3.13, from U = 18.3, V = 13.5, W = 14.1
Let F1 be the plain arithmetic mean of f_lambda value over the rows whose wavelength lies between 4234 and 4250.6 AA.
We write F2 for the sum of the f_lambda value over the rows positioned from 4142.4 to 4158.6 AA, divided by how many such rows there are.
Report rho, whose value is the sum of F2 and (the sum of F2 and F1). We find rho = 46.1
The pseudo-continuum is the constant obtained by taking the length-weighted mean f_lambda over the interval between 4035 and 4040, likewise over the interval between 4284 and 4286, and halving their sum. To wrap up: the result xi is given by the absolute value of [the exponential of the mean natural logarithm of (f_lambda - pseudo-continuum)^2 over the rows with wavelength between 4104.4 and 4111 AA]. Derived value 1.0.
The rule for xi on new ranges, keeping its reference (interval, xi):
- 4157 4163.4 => 4.5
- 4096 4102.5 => 0.7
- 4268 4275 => 5.3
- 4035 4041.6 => 0.4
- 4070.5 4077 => 1.7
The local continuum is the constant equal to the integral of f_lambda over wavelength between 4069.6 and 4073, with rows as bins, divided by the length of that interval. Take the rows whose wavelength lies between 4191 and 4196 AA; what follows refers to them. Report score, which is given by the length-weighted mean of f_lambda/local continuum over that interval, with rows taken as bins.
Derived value 0.88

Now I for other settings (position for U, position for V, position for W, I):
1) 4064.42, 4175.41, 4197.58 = 2.27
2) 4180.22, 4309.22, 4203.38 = 2.57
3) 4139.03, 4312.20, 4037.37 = 2.65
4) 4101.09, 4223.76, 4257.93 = 3.58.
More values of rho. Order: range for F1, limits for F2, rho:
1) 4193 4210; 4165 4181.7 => 49.0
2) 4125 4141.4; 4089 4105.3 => 50.8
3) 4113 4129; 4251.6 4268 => 49.5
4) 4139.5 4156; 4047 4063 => 50.1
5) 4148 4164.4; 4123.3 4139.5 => 49.5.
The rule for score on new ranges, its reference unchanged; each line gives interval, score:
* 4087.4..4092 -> 1.02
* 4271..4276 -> 0.86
